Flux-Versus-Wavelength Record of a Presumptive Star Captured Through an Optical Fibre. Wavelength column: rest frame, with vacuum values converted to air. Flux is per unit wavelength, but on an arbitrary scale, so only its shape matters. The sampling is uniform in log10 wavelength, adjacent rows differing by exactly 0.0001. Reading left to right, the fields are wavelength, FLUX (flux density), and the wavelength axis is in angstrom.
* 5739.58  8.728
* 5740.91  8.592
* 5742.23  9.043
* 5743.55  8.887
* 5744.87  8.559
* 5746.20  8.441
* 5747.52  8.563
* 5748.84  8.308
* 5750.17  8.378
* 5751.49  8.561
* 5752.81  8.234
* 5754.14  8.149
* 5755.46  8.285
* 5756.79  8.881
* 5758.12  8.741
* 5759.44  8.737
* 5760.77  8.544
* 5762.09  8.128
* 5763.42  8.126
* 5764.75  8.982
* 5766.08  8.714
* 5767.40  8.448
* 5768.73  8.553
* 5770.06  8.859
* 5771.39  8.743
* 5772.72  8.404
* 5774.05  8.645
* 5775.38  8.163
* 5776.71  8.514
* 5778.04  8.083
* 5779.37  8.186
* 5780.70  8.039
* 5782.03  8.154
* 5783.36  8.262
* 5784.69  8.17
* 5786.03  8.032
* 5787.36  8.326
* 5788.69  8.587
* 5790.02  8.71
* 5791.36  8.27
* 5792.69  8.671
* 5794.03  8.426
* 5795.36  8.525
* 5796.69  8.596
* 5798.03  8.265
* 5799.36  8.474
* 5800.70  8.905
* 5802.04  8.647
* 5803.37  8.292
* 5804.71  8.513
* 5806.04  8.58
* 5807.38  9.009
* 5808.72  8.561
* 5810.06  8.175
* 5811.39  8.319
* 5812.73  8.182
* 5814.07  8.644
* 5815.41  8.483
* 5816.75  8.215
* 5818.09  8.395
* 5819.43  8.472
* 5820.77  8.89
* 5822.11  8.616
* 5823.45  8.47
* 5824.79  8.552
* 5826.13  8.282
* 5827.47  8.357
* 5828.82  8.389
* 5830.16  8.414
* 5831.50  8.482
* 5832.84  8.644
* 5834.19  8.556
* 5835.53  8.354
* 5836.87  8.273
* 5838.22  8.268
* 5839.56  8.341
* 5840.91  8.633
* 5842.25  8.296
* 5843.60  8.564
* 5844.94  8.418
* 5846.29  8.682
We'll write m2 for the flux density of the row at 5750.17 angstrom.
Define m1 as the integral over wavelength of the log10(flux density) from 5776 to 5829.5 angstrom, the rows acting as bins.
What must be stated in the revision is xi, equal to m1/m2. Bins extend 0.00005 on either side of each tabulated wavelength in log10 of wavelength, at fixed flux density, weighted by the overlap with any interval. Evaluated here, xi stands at 5.9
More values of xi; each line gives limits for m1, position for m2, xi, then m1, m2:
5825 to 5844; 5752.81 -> 2.1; 18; 8.234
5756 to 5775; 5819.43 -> 2.1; 18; 8.472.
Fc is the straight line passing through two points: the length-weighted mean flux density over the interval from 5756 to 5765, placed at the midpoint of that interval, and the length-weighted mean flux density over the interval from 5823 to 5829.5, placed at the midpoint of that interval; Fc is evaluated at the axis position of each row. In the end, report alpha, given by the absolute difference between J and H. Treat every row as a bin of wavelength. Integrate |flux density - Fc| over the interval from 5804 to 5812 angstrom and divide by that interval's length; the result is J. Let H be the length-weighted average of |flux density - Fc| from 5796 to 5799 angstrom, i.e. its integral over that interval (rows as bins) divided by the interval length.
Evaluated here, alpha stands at 0.06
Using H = 0.147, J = 0.21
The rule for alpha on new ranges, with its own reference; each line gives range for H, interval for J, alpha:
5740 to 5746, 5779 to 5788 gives 0.15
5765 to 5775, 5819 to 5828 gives 0.01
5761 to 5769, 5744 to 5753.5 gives 0.10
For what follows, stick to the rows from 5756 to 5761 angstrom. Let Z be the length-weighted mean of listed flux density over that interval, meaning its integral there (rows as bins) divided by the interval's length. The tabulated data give 8.72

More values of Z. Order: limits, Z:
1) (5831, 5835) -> 8.56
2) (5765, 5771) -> 8.67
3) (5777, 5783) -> 8.15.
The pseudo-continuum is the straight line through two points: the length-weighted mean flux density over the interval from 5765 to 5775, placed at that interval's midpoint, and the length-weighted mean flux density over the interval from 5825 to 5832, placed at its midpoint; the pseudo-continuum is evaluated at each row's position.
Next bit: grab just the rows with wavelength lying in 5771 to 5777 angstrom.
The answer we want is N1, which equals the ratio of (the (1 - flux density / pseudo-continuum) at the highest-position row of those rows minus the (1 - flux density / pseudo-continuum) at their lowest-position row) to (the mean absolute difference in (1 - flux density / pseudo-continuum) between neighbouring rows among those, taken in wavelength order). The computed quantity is 0.6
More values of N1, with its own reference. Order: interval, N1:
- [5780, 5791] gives -4.3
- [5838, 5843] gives -0.2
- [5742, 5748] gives 2.6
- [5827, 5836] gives -0.3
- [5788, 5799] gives 1.2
